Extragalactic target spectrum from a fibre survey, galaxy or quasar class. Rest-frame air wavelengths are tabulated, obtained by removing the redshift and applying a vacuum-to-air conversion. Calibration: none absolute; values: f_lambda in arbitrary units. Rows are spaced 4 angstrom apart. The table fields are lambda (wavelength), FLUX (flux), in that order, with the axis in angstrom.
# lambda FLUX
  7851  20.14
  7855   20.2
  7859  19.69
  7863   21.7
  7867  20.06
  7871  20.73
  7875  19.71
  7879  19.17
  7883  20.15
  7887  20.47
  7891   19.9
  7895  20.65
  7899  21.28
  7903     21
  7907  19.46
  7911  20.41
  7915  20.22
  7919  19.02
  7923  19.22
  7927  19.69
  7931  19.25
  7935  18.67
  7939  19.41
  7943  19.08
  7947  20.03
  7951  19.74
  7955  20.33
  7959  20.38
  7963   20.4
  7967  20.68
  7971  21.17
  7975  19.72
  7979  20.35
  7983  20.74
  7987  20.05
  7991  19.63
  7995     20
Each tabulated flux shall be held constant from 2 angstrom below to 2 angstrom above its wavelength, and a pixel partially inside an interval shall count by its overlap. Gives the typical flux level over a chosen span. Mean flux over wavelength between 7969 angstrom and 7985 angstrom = 20.5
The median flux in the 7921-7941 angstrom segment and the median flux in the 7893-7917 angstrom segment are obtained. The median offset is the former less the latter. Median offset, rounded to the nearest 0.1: -1.3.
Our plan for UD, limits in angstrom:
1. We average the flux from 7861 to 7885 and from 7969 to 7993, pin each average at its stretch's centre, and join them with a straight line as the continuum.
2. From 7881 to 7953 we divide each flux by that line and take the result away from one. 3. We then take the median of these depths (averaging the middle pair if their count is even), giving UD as 0.022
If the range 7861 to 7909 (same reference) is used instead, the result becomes -0.003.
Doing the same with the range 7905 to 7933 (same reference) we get 0.040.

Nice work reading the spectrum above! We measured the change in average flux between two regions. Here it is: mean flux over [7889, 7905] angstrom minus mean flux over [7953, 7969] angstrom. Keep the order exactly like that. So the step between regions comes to 0.26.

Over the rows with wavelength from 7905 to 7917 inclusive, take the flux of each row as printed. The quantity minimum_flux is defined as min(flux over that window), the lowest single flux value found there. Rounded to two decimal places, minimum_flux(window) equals 19.46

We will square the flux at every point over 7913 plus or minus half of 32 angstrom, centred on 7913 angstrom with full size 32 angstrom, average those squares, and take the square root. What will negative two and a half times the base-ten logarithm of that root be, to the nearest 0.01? -3.26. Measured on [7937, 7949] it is -3.23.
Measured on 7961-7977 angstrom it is -3.28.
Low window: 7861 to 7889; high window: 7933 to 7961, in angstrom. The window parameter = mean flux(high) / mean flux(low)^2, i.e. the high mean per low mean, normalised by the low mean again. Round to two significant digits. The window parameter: 0.048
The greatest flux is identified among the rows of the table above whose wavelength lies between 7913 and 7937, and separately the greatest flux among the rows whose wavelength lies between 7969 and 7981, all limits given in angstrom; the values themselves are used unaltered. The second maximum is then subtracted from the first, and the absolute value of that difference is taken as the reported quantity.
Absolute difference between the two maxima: 0.95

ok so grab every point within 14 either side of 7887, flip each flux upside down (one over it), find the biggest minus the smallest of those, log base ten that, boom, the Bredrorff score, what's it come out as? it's -2.29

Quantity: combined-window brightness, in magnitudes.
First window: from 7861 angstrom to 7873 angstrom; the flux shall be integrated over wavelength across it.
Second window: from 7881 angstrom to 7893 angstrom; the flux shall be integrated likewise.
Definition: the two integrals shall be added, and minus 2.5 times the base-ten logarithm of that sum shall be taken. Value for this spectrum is -6.73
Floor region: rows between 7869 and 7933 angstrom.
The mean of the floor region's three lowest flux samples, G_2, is 19.1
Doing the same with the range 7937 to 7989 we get 19.4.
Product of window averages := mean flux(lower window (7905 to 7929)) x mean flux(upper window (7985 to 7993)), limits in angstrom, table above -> 390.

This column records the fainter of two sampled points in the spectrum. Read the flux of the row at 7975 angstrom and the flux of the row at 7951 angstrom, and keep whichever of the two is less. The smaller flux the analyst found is 19.7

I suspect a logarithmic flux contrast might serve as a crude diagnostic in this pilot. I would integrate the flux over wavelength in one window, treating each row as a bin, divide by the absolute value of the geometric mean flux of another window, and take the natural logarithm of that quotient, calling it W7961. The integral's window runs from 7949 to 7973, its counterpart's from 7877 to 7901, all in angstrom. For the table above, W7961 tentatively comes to 3.19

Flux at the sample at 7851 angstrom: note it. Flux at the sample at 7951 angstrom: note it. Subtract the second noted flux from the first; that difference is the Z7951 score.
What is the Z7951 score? 0.4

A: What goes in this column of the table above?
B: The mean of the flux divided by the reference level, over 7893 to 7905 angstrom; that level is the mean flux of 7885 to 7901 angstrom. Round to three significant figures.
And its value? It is 1.02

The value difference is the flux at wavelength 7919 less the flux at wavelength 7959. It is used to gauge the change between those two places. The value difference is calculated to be -1.4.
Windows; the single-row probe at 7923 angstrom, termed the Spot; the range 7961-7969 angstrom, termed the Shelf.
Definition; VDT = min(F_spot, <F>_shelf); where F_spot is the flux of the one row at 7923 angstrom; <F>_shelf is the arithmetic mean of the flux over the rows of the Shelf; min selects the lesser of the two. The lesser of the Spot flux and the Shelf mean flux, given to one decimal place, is 19.2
